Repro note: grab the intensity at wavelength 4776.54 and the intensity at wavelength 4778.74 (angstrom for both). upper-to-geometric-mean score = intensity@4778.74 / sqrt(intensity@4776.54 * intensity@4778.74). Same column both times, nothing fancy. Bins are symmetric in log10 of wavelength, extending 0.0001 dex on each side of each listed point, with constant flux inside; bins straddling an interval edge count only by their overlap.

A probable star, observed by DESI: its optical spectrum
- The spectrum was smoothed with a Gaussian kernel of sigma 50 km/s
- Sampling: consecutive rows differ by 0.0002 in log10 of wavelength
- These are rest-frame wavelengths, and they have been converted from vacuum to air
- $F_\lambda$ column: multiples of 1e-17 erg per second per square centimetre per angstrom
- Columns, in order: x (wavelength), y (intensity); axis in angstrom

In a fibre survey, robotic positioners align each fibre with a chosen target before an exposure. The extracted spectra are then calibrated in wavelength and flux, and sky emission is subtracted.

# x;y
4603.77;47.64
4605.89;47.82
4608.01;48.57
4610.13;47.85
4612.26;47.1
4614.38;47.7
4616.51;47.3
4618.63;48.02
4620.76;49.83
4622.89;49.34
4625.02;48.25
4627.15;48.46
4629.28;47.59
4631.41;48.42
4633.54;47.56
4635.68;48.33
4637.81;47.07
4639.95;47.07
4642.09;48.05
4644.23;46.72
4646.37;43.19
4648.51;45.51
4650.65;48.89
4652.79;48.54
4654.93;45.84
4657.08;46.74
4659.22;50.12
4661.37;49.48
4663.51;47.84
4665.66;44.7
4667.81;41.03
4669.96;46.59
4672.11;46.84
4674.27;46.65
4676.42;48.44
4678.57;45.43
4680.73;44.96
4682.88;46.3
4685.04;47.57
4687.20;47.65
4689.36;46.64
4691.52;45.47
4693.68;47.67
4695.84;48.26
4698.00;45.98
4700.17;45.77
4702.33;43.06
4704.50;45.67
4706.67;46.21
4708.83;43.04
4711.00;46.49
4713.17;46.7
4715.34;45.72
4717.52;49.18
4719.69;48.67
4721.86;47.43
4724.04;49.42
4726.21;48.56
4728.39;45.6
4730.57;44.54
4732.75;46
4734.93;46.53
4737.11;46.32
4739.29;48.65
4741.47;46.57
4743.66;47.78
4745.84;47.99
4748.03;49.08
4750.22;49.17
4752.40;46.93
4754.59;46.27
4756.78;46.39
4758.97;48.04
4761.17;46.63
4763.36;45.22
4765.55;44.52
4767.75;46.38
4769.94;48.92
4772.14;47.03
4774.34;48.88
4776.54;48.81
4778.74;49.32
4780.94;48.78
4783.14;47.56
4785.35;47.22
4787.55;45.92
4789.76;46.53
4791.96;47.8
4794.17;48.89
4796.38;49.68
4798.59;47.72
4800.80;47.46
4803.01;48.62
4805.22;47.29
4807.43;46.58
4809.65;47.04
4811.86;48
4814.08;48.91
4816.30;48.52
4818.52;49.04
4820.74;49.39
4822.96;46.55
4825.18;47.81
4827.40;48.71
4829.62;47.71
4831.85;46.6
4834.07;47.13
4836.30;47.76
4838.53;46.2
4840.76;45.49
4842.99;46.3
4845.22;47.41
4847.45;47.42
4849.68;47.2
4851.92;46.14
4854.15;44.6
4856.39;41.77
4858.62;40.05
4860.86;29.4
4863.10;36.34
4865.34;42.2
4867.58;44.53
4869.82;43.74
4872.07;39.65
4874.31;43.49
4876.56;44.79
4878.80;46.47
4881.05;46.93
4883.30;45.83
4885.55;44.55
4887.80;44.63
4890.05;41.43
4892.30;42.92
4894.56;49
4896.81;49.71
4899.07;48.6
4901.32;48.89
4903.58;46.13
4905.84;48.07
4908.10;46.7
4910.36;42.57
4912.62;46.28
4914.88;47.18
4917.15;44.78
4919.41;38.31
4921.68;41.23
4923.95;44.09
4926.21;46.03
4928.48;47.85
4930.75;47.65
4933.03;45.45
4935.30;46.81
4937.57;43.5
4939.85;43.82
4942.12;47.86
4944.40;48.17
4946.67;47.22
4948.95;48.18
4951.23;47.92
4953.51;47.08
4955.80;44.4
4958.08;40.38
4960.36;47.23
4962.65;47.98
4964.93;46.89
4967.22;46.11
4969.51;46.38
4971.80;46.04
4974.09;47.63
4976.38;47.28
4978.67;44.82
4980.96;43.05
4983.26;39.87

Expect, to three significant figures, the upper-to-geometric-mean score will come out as 1.01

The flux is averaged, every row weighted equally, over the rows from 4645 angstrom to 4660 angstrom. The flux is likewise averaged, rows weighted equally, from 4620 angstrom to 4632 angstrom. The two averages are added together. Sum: 95.6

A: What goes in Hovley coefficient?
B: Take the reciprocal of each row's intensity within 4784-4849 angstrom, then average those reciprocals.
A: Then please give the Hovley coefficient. 0.0210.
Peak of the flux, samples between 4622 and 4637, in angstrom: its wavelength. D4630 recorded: 4622.89 angstrom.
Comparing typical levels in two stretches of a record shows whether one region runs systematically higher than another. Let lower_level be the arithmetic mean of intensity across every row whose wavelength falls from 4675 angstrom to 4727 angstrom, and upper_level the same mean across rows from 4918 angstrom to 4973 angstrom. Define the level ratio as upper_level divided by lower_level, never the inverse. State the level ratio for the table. 0.979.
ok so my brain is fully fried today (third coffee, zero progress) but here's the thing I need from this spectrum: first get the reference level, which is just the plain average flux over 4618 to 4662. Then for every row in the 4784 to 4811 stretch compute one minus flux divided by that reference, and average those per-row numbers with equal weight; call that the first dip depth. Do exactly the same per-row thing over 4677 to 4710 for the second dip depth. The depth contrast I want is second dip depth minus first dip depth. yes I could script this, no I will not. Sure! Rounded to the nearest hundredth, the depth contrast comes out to 0.03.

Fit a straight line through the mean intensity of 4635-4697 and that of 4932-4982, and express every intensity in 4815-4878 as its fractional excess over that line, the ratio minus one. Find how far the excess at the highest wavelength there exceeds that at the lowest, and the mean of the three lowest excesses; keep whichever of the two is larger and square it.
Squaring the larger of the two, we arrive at 0.0060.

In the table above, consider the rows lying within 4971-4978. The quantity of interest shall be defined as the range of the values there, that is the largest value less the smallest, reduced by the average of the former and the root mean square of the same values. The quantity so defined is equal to -22.7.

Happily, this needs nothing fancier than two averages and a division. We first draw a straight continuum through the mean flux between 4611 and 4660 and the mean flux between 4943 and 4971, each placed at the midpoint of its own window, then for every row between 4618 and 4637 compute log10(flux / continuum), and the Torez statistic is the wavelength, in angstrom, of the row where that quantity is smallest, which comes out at 4633.54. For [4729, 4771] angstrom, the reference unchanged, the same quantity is 4730.57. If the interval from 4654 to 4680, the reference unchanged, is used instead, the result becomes 4667.81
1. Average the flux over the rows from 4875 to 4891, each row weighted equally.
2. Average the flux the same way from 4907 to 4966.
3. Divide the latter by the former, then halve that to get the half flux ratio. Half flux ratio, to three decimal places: 0.507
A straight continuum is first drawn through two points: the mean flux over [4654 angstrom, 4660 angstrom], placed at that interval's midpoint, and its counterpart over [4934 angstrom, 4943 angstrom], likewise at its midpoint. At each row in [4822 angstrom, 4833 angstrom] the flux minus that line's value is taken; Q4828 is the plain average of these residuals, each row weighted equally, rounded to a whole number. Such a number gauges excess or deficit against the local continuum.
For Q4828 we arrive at 1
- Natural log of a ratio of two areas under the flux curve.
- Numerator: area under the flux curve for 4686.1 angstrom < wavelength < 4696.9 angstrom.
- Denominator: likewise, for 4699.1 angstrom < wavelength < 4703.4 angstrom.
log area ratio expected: 1.0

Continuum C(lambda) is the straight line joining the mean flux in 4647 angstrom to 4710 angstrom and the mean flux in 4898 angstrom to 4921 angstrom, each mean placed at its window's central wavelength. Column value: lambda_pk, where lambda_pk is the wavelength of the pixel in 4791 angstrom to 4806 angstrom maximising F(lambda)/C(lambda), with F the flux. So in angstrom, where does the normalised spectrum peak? 4796.38 angstrom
